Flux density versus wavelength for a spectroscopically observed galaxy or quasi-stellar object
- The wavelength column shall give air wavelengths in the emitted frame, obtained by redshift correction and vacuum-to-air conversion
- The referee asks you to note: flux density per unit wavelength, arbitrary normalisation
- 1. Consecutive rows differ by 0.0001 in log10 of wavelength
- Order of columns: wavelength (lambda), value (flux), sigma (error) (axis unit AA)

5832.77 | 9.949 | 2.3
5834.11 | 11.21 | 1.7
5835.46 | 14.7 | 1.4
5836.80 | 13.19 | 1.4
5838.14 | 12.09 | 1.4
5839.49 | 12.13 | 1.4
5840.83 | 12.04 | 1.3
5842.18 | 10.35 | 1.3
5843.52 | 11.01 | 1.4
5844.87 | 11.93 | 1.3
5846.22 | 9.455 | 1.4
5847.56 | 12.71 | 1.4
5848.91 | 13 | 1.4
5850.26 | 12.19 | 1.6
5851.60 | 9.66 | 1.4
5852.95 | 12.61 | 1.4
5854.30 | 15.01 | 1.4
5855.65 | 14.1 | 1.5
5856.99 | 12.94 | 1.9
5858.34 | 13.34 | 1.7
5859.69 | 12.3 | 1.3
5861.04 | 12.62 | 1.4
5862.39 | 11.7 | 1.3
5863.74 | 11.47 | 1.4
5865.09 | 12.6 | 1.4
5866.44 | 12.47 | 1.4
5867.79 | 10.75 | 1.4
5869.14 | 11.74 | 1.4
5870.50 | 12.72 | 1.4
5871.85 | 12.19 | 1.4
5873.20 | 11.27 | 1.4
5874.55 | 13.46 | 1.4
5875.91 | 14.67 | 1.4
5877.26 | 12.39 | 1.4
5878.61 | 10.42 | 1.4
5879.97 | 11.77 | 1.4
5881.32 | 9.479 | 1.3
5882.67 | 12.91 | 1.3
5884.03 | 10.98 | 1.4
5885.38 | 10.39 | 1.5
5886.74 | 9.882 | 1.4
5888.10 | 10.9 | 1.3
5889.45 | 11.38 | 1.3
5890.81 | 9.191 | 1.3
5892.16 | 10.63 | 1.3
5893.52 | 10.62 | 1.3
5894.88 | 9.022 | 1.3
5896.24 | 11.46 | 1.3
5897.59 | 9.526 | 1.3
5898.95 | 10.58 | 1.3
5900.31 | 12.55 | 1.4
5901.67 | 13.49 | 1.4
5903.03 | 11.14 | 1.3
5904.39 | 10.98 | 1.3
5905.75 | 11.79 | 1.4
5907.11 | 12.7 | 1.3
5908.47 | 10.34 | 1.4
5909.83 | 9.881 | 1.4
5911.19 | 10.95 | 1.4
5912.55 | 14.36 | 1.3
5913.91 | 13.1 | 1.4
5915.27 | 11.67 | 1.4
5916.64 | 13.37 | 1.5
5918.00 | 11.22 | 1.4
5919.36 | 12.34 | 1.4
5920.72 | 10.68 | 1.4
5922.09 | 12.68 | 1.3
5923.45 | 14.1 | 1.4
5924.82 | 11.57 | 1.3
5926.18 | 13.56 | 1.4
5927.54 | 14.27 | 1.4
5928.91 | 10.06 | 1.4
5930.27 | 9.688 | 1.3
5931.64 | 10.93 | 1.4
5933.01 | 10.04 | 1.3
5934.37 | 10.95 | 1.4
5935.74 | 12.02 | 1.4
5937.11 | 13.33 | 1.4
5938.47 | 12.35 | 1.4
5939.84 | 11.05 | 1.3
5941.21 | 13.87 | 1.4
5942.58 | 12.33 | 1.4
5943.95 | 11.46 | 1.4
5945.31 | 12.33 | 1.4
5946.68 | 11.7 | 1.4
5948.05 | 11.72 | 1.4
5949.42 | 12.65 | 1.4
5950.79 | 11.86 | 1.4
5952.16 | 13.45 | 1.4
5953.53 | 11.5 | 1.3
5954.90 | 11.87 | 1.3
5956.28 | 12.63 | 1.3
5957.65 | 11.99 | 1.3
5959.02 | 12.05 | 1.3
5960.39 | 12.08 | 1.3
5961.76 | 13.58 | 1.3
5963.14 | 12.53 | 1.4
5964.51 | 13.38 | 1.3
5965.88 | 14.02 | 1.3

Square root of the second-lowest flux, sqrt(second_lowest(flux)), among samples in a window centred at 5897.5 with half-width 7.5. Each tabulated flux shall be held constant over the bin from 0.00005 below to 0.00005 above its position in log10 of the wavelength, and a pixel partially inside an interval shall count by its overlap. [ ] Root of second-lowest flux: 3.0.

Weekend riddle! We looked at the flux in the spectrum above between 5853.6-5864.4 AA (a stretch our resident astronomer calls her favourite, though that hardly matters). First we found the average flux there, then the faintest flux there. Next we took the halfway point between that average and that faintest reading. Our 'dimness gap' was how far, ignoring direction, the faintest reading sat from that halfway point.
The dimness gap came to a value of 0.73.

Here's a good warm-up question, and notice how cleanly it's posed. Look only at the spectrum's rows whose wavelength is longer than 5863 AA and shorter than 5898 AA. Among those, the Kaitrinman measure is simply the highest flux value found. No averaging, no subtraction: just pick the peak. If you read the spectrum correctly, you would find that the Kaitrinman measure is 14.67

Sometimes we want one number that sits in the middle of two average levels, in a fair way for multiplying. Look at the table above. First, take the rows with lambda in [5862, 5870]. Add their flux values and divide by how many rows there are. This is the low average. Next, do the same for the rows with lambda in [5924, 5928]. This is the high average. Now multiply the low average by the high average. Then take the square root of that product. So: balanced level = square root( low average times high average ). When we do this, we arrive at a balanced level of 12.4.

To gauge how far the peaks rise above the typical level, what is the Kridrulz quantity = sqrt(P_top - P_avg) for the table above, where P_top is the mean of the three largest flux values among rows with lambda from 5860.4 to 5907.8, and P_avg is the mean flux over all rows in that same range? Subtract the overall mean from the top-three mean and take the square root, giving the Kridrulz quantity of 1.55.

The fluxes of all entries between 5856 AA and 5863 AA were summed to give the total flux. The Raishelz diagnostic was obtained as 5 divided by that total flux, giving 0.079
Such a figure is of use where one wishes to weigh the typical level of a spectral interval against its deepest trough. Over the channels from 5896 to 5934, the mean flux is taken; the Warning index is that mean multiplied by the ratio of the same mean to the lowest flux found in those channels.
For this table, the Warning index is 14.5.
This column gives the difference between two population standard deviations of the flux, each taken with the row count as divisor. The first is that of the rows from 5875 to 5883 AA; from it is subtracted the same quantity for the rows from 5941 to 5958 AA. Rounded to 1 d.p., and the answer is 1.0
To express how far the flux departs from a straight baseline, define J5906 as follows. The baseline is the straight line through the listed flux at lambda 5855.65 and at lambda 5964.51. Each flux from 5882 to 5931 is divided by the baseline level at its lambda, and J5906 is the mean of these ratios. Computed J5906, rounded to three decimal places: 0.836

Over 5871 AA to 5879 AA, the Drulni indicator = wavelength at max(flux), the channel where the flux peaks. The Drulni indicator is 5875.91 AA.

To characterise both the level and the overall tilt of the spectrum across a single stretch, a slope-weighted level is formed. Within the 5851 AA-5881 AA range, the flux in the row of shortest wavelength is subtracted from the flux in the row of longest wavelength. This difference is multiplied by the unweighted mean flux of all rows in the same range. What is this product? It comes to 26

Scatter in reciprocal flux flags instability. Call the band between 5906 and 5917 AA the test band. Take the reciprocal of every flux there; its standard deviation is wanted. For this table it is 0.011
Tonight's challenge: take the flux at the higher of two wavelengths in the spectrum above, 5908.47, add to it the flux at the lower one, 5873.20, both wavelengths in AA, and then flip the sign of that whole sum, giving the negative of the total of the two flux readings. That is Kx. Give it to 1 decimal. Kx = -21.6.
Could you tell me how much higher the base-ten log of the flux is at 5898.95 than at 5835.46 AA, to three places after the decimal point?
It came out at -0.143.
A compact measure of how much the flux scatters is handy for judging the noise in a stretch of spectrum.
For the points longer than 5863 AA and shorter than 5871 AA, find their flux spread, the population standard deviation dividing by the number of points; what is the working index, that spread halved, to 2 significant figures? 0.35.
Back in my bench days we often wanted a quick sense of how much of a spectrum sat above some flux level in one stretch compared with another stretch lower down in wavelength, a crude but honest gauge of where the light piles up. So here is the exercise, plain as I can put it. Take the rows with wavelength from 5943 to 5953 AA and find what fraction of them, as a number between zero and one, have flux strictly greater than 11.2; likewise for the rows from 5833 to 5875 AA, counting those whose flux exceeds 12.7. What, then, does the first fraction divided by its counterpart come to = 3.1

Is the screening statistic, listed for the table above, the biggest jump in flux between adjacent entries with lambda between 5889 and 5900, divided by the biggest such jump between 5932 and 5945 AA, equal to 0.86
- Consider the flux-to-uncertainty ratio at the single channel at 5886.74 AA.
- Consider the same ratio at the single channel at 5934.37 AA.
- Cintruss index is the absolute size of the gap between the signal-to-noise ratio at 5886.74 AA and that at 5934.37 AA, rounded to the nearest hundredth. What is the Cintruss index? 0.76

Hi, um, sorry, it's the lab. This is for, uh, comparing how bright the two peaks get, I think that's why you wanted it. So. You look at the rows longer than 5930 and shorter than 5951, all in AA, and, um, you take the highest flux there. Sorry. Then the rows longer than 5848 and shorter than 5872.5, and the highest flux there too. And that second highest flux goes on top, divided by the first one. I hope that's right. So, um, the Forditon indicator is 1.08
